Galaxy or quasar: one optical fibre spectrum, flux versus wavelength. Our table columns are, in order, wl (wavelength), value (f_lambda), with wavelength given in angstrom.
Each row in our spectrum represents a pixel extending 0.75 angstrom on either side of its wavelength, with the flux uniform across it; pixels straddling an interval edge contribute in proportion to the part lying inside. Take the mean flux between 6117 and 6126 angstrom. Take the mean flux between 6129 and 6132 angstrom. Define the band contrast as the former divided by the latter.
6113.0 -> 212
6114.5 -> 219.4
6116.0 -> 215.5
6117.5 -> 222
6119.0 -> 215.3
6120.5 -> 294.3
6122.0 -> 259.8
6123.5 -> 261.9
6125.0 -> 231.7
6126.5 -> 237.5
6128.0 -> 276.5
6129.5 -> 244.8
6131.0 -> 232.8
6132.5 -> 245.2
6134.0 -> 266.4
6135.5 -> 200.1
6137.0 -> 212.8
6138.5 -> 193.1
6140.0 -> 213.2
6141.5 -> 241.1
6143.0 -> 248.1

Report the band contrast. 1.04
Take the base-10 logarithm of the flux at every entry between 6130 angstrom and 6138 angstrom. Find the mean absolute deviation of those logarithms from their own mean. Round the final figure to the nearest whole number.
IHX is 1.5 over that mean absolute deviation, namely 39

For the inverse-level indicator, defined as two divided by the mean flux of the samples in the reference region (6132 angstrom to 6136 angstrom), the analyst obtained 0.0084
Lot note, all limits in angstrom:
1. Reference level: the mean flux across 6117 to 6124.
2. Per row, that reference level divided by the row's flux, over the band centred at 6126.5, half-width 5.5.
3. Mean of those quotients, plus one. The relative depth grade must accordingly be 2.01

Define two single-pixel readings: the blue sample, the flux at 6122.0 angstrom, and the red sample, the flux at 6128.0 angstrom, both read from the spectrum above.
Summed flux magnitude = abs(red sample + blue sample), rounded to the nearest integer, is 536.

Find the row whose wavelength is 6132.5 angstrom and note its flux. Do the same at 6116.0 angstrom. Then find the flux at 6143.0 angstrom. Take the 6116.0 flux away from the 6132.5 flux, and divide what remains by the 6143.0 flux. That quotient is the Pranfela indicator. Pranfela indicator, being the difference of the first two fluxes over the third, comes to 0.1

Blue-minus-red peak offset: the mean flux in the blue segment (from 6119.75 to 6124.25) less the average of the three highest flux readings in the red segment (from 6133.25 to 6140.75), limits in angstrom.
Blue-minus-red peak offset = 41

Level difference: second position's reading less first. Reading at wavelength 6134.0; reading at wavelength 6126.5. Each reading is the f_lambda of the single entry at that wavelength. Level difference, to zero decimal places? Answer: -29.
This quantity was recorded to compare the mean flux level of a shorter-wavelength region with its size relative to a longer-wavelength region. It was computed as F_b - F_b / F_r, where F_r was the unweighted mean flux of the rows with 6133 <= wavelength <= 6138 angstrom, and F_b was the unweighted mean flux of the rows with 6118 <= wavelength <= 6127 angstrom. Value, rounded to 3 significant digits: 249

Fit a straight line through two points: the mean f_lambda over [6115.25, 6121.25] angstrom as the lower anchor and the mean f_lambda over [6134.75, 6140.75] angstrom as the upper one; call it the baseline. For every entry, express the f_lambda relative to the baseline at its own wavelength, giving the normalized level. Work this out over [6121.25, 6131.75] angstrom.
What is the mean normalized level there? 1.12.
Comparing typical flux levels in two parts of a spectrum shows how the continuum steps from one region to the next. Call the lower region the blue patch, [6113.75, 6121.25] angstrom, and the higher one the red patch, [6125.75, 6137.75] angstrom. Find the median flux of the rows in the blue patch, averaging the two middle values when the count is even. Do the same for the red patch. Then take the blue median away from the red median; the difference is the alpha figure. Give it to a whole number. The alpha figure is 22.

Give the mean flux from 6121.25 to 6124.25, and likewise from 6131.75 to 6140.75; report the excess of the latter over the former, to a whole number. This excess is -39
